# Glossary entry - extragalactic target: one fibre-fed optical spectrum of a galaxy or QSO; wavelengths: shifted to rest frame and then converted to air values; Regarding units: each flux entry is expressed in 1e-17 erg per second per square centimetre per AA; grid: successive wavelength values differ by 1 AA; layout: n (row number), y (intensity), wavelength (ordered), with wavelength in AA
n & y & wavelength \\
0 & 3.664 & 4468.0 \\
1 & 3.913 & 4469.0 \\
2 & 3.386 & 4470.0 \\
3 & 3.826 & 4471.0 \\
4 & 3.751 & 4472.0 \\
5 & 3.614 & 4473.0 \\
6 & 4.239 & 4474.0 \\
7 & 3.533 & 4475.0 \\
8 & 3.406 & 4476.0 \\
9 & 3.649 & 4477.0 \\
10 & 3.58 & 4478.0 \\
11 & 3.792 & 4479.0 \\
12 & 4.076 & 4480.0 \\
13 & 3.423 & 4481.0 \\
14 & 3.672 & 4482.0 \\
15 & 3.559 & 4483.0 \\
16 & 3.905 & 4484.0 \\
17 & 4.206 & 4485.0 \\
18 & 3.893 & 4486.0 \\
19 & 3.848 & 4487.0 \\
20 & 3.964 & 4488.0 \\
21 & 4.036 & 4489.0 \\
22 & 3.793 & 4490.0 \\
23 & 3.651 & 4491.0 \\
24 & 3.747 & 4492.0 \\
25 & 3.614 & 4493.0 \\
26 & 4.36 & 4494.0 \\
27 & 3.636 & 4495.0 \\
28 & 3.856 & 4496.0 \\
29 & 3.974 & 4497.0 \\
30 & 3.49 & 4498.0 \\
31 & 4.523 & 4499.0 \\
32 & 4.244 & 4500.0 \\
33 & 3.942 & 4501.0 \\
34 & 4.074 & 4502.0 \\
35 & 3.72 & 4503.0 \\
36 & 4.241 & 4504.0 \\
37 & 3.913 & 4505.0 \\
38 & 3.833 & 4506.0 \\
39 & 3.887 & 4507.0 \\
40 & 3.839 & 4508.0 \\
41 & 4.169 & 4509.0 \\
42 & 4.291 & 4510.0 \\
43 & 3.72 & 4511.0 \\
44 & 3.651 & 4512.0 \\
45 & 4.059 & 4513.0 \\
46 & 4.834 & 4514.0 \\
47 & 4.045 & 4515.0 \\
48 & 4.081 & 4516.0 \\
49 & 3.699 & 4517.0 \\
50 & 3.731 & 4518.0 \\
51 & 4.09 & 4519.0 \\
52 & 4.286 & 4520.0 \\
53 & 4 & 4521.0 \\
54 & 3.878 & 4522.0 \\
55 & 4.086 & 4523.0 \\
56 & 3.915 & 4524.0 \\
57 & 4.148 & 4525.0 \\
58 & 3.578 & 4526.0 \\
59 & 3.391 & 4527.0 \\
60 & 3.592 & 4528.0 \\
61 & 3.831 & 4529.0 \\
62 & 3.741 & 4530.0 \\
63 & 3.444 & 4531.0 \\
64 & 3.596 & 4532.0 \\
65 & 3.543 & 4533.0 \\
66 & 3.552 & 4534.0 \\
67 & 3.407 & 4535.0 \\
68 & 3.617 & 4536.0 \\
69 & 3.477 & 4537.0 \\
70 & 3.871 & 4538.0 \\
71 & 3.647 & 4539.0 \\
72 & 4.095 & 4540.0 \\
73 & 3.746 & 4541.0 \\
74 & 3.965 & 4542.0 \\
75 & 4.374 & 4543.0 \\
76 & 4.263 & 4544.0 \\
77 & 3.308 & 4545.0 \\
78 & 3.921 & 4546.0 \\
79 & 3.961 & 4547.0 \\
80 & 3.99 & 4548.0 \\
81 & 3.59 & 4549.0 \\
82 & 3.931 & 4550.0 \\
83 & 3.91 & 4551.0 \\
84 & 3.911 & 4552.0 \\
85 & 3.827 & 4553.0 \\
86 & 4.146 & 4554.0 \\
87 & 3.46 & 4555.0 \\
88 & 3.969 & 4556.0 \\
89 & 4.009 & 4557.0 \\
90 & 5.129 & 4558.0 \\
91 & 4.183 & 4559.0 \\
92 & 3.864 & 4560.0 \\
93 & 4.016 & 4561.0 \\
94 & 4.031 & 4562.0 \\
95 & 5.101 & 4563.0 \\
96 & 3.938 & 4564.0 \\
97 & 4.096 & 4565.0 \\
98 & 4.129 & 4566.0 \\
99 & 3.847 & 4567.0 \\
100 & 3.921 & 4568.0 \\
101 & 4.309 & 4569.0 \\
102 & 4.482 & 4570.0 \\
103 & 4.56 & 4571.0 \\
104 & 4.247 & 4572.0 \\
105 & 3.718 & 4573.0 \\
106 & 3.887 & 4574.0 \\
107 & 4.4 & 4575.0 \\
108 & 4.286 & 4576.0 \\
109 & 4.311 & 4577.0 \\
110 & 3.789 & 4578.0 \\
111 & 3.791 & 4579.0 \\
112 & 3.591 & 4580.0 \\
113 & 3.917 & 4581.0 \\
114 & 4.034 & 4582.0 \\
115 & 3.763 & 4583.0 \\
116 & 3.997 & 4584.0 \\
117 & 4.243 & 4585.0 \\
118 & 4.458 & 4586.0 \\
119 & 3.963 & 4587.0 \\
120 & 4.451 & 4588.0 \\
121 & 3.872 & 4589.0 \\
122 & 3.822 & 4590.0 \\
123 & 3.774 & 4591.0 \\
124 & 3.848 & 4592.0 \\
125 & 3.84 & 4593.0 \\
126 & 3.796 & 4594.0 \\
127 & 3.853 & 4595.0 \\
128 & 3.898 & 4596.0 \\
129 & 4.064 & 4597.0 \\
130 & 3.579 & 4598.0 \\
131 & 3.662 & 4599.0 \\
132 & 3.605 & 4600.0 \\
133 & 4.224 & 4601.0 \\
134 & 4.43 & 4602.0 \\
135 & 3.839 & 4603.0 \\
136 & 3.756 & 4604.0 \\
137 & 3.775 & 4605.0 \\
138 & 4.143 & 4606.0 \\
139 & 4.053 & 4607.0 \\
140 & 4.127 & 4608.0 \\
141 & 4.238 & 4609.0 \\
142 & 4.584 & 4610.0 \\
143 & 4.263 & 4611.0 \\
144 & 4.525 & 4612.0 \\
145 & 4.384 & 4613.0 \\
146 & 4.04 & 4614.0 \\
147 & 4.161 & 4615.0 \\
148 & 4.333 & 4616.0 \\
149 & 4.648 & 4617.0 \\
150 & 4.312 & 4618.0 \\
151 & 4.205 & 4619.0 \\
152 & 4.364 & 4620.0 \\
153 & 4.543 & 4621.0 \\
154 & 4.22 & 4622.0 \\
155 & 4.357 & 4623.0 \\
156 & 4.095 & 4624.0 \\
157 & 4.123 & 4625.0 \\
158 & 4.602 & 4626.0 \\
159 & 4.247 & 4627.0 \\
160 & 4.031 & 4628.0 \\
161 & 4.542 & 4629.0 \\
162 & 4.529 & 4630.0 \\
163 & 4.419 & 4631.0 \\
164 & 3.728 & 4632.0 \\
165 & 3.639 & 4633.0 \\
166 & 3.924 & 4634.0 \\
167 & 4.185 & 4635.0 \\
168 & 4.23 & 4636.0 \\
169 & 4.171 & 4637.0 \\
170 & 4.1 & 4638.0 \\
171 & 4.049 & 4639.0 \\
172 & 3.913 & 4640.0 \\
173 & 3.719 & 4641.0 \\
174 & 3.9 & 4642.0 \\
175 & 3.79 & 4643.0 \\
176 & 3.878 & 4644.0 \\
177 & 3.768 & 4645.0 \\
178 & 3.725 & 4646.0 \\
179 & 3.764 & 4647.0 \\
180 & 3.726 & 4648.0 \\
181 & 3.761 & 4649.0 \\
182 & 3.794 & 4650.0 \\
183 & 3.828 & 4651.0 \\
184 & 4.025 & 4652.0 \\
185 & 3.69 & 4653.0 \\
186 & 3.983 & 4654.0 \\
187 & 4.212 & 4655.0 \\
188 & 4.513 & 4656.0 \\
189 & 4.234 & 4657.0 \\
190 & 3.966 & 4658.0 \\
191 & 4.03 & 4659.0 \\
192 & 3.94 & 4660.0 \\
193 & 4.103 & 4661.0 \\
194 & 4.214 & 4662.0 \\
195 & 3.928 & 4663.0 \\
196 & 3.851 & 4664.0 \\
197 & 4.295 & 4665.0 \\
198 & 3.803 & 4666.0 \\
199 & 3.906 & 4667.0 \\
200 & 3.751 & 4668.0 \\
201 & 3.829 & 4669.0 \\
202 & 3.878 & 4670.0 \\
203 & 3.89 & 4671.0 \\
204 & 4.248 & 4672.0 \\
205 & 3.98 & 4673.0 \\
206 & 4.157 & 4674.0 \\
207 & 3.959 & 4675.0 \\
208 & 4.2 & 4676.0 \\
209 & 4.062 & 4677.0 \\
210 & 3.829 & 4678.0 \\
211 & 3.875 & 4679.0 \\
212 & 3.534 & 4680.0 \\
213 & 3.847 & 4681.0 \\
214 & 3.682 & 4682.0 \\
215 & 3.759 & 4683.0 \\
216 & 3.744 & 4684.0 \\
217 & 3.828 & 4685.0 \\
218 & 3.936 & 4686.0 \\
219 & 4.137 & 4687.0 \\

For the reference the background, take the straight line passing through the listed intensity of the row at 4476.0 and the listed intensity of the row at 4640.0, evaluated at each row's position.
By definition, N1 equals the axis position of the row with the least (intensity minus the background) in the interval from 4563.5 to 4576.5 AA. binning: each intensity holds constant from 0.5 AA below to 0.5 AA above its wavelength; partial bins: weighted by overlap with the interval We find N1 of 4573.0 AA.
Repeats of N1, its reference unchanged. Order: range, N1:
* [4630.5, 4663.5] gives 4653.0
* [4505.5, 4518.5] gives 4512.0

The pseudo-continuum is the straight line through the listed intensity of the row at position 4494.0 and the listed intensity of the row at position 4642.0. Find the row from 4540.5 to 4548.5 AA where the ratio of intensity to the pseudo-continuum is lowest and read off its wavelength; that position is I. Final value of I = 4545.0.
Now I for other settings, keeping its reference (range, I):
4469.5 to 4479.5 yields 4470.0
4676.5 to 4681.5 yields 4680.0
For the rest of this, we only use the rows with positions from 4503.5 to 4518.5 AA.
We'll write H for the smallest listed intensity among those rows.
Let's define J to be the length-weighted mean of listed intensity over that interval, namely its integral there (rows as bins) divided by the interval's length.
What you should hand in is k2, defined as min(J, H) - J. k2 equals -0.35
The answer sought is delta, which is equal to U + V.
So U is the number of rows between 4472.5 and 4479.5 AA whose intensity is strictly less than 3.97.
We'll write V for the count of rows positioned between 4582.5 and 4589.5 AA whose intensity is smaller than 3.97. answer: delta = 9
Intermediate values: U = 6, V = 3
